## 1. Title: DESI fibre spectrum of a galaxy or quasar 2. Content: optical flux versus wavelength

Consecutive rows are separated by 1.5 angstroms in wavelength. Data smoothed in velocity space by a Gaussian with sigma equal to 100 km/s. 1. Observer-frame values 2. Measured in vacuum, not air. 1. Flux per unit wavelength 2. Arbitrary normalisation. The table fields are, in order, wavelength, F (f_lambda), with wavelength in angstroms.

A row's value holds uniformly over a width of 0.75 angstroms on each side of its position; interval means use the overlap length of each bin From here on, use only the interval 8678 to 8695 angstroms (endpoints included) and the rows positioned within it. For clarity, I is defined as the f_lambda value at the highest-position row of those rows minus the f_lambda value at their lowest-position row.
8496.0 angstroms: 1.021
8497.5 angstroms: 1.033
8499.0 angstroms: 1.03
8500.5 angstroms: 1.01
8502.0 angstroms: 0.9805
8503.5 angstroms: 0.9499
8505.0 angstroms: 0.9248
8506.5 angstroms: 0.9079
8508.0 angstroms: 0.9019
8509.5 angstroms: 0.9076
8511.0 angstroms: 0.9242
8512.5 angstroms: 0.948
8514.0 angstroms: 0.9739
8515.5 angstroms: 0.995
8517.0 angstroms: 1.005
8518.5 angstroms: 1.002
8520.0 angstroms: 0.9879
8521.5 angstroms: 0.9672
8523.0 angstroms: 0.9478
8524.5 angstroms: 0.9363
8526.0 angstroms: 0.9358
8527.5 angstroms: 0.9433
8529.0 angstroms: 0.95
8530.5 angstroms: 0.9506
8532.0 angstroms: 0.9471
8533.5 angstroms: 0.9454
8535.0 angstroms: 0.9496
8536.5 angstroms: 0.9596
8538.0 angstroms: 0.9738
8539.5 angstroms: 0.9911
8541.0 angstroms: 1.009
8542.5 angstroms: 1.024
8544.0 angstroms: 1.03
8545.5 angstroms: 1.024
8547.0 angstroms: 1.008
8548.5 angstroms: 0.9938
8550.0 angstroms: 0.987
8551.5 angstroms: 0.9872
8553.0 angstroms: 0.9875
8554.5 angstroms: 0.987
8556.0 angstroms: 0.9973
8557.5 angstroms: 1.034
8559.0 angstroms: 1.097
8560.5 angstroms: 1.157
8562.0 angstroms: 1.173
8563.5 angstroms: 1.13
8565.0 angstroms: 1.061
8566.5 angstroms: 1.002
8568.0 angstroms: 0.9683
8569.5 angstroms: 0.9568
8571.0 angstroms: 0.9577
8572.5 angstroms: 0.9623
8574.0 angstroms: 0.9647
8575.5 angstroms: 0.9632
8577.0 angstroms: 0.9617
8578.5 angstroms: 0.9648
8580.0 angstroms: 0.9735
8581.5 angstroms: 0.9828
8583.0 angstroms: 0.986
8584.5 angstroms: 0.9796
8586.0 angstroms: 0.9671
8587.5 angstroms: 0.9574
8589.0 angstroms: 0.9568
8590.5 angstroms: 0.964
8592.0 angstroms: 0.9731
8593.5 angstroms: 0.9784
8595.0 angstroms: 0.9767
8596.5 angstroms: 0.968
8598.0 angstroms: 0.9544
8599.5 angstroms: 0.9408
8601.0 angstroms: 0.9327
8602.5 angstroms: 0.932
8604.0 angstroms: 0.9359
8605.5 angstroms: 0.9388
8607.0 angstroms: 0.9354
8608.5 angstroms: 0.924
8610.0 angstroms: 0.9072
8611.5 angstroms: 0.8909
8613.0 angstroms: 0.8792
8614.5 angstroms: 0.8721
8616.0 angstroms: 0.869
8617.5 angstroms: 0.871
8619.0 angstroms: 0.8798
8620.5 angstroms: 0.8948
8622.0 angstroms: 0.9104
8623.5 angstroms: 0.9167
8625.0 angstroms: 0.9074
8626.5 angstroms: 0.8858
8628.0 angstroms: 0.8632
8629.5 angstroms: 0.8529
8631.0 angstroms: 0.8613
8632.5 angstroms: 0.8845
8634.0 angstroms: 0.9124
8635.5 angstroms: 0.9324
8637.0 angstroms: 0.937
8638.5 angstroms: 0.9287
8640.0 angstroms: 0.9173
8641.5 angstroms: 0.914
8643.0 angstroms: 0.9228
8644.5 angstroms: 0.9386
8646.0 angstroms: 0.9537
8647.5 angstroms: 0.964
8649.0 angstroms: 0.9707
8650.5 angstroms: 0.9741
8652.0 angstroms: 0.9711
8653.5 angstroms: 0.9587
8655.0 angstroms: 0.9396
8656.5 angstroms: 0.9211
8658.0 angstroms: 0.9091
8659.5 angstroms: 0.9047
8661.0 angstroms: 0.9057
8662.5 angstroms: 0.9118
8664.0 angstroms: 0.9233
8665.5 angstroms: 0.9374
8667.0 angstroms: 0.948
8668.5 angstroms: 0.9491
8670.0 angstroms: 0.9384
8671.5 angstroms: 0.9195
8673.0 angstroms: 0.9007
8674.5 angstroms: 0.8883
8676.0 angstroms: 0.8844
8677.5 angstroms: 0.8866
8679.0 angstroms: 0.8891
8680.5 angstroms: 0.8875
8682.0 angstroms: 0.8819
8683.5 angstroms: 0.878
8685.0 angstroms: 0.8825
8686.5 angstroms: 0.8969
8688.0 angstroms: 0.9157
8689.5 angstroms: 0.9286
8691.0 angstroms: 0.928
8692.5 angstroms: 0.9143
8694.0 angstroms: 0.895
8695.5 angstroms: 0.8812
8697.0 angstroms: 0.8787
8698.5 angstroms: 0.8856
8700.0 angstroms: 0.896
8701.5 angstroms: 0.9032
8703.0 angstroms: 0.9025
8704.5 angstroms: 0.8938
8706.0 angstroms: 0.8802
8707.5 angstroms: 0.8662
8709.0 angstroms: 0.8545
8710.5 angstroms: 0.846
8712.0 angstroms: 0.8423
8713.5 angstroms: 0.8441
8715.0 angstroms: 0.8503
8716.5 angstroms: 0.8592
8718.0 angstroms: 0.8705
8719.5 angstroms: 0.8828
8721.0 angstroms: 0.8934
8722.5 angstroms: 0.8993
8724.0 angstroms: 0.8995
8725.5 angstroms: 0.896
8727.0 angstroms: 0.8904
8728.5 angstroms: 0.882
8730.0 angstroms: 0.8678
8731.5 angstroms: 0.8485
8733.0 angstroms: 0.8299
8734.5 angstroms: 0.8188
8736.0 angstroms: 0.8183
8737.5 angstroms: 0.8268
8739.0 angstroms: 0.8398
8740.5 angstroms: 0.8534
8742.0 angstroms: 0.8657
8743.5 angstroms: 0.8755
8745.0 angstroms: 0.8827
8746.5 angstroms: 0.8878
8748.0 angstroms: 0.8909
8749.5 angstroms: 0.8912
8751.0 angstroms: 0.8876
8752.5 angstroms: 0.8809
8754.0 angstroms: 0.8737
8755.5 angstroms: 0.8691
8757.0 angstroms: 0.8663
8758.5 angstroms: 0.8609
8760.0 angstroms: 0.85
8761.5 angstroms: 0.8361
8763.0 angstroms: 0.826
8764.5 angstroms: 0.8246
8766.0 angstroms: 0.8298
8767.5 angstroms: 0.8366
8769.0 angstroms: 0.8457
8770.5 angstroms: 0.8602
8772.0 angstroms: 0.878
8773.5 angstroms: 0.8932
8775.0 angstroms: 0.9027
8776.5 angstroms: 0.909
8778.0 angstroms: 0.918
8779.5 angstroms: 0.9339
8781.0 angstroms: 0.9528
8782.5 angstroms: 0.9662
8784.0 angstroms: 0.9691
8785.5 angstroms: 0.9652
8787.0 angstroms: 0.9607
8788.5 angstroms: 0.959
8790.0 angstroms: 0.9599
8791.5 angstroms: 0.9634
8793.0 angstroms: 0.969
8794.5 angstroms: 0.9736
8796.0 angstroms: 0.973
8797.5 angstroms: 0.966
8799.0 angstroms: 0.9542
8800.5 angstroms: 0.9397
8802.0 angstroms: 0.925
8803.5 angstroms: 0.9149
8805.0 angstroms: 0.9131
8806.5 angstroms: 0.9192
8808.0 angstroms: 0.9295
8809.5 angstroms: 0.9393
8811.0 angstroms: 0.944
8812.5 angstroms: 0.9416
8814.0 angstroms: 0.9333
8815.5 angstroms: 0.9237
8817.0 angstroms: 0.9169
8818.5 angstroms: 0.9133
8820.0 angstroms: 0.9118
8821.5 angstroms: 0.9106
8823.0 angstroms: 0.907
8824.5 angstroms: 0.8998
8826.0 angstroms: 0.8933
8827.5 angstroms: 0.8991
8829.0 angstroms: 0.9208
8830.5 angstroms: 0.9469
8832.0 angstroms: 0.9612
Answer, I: 0.01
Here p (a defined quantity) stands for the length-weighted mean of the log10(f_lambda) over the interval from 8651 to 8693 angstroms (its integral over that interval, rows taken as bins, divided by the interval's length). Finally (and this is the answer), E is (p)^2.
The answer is 0.0015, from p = -0.039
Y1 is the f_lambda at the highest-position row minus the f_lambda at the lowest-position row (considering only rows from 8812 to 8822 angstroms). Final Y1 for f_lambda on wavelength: -0.031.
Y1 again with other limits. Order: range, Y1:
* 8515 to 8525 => -0.059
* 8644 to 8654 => 0.020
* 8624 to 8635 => 0.005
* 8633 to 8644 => 0.010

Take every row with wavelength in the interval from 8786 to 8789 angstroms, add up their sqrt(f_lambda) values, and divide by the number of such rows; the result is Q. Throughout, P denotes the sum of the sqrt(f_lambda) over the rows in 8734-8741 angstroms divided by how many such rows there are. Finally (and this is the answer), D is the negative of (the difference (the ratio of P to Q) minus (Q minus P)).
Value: -0.86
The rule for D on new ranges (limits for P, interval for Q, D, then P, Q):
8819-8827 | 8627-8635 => -1.03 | 0.95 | 0.94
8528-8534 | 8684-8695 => -1.04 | 0.97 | 0.95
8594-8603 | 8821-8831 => -1.04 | 0.98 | 0.95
